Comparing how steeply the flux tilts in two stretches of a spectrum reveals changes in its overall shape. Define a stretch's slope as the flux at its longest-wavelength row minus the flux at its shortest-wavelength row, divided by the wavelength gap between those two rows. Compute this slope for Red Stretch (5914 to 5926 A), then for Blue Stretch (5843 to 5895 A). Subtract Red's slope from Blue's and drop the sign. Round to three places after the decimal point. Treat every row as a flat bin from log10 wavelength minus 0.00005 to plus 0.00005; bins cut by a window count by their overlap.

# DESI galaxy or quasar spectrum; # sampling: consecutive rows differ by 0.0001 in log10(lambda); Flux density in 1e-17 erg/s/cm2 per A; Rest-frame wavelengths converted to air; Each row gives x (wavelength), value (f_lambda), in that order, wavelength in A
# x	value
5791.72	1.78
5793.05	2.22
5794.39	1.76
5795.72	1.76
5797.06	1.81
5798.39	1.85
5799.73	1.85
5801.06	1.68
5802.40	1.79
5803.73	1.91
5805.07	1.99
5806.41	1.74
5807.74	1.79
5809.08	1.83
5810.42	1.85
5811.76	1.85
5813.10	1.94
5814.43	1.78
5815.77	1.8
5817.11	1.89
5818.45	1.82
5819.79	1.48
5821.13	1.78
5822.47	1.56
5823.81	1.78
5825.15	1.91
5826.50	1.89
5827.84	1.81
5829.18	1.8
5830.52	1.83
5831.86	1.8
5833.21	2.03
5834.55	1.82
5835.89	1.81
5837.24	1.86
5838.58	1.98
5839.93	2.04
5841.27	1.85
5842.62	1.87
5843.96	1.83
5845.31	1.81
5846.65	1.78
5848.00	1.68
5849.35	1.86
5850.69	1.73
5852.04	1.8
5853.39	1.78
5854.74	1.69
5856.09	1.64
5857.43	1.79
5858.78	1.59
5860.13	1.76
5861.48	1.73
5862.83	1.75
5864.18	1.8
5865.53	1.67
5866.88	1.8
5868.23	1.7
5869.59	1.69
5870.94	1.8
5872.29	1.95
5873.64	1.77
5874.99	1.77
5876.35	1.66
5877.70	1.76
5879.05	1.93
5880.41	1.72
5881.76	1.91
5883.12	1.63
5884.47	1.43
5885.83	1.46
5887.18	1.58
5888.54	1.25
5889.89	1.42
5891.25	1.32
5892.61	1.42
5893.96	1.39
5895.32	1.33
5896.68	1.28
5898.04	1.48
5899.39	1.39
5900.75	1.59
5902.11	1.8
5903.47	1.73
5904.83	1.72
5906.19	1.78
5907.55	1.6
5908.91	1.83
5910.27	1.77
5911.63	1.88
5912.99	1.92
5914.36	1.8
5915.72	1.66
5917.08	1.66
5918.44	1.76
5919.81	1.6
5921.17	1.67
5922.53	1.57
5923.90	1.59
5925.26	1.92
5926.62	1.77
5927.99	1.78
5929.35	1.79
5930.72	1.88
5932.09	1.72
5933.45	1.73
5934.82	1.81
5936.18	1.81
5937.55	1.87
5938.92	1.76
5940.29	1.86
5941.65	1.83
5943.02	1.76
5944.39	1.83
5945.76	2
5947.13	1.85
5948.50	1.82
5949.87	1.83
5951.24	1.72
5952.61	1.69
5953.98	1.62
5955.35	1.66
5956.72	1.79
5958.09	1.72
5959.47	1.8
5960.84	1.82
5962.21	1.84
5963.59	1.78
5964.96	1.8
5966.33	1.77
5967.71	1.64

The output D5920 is 0.020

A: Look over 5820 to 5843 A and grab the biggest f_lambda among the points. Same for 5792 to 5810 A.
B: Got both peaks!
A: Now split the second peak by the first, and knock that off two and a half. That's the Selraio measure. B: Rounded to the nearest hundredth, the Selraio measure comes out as 1.41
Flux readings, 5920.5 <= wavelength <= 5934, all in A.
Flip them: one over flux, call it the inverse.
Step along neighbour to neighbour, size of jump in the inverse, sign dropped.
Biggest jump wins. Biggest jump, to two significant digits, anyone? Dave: 0.11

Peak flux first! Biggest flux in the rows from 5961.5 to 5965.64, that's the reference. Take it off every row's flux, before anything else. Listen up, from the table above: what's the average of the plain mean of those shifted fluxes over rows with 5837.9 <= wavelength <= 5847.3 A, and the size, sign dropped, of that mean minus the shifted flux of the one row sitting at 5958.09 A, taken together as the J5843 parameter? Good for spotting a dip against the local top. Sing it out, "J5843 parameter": 0.10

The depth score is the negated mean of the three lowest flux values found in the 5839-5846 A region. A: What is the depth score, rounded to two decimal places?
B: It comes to -1.83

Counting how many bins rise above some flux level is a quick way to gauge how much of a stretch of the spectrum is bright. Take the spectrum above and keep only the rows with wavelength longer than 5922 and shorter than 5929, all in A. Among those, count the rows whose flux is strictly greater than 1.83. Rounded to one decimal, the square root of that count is 1.0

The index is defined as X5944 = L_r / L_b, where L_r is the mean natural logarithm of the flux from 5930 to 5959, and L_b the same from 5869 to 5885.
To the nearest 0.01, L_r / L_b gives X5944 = 1.04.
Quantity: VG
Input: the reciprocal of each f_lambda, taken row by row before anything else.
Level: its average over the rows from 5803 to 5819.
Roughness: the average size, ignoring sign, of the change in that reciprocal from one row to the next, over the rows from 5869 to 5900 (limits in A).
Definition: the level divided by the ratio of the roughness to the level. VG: 5.3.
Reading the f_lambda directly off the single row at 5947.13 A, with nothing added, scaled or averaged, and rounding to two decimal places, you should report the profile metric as 1.85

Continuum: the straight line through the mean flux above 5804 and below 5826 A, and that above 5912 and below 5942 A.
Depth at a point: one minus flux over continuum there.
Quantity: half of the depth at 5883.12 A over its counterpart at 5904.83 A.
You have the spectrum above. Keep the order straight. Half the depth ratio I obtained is 1.5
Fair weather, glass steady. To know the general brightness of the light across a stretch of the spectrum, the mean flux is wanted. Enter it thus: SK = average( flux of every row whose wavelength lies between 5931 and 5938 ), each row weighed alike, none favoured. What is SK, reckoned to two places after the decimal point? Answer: 1.79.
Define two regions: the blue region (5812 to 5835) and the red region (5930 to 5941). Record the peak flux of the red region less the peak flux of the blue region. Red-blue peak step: -0.150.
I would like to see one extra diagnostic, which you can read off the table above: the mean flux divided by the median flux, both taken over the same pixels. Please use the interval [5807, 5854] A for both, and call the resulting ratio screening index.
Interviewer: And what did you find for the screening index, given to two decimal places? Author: 1.00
